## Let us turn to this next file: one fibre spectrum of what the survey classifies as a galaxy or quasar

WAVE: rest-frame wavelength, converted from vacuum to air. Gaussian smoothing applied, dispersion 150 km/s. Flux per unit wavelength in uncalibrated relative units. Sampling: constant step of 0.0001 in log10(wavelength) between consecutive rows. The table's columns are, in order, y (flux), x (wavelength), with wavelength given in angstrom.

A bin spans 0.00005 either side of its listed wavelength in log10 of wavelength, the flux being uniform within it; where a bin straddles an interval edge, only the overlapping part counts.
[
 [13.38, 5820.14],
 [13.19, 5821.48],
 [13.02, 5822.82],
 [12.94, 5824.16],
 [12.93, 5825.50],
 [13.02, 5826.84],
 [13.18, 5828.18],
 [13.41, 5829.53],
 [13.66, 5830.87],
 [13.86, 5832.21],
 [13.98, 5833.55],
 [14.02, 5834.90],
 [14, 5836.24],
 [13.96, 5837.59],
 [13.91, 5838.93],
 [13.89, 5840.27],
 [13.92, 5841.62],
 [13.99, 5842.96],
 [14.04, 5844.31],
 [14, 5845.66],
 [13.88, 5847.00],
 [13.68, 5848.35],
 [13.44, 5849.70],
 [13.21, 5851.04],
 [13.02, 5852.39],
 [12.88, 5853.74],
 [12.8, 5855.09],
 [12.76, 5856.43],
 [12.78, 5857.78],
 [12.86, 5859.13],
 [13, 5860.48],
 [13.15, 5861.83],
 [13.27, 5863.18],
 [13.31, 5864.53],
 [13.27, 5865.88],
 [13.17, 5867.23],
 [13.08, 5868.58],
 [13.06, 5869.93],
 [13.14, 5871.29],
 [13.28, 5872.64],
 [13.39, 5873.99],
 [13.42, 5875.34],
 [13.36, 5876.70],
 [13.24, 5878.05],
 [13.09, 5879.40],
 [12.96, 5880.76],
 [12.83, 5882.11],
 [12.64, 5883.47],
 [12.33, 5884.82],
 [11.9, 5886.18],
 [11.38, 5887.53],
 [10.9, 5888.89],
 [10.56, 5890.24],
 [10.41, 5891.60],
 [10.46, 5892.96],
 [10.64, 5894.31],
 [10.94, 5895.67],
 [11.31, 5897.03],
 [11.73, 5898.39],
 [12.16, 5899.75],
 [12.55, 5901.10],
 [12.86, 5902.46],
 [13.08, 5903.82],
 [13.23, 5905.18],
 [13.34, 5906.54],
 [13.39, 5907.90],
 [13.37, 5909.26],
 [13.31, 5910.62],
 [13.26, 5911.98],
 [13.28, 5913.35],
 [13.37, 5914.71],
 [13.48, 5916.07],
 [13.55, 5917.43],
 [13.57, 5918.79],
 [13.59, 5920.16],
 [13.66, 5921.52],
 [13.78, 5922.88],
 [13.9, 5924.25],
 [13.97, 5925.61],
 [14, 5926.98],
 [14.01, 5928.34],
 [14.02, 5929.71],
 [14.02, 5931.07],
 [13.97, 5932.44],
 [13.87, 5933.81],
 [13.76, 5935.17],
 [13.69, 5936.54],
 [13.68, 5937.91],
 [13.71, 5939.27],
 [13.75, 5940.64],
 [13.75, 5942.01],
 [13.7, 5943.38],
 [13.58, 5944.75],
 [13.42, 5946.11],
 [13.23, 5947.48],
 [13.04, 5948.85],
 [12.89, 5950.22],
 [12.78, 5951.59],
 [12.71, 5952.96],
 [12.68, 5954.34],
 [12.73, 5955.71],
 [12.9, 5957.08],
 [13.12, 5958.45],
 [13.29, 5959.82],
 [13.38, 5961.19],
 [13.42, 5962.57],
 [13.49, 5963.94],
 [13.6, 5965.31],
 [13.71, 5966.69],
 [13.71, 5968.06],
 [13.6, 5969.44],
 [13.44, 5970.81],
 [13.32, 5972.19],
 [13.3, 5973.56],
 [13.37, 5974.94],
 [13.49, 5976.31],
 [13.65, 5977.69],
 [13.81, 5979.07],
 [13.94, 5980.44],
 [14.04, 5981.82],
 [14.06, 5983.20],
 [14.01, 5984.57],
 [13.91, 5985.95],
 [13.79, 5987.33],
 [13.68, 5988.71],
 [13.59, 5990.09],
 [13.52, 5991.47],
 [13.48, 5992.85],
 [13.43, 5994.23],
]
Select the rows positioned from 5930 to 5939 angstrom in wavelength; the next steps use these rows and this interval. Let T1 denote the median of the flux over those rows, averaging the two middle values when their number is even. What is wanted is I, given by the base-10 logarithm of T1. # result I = 1.14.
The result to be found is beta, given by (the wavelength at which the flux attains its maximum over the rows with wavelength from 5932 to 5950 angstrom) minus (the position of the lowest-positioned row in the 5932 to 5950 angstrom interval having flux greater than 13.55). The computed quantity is 0.0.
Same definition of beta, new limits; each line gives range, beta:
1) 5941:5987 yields 41.2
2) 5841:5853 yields 2.7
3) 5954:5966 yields 0.0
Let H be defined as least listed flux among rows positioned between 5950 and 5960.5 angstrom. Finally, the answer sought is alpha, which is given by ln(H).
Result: 2.54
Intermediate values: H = 12.68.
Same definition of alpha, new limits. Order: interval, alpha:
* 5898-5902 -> 2.46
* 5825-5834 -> 2.56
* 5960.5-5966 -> 2.59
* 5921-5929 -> 2.61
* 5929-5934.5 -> 2.63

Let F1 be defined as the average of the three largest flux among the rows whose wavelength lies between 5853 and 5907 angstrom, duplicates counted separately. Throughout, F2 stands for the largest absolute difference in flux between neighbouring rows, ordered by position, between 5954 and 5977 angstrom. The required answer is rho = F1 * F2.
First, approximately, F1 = 13.4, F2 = 0.22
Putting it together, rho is 2.9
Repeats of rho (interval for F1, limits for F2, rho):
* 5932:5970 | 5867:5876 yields 1.9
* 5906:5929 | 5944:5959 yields 3.1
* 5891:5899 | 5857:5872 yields 1.7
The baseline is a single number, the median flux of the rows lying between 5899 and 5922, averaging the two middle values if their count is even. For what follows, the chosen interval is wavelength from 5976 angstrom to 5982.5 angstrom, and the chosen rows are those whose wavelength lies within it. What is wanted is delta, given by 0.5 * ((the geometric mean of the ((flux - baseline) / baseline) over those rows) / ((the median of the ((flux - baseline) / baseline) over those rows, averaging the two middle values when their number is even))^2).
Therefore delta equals 11.8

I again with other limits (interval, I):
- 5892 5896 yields 1.03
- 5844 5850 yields 1.14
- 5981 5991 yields 1.14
